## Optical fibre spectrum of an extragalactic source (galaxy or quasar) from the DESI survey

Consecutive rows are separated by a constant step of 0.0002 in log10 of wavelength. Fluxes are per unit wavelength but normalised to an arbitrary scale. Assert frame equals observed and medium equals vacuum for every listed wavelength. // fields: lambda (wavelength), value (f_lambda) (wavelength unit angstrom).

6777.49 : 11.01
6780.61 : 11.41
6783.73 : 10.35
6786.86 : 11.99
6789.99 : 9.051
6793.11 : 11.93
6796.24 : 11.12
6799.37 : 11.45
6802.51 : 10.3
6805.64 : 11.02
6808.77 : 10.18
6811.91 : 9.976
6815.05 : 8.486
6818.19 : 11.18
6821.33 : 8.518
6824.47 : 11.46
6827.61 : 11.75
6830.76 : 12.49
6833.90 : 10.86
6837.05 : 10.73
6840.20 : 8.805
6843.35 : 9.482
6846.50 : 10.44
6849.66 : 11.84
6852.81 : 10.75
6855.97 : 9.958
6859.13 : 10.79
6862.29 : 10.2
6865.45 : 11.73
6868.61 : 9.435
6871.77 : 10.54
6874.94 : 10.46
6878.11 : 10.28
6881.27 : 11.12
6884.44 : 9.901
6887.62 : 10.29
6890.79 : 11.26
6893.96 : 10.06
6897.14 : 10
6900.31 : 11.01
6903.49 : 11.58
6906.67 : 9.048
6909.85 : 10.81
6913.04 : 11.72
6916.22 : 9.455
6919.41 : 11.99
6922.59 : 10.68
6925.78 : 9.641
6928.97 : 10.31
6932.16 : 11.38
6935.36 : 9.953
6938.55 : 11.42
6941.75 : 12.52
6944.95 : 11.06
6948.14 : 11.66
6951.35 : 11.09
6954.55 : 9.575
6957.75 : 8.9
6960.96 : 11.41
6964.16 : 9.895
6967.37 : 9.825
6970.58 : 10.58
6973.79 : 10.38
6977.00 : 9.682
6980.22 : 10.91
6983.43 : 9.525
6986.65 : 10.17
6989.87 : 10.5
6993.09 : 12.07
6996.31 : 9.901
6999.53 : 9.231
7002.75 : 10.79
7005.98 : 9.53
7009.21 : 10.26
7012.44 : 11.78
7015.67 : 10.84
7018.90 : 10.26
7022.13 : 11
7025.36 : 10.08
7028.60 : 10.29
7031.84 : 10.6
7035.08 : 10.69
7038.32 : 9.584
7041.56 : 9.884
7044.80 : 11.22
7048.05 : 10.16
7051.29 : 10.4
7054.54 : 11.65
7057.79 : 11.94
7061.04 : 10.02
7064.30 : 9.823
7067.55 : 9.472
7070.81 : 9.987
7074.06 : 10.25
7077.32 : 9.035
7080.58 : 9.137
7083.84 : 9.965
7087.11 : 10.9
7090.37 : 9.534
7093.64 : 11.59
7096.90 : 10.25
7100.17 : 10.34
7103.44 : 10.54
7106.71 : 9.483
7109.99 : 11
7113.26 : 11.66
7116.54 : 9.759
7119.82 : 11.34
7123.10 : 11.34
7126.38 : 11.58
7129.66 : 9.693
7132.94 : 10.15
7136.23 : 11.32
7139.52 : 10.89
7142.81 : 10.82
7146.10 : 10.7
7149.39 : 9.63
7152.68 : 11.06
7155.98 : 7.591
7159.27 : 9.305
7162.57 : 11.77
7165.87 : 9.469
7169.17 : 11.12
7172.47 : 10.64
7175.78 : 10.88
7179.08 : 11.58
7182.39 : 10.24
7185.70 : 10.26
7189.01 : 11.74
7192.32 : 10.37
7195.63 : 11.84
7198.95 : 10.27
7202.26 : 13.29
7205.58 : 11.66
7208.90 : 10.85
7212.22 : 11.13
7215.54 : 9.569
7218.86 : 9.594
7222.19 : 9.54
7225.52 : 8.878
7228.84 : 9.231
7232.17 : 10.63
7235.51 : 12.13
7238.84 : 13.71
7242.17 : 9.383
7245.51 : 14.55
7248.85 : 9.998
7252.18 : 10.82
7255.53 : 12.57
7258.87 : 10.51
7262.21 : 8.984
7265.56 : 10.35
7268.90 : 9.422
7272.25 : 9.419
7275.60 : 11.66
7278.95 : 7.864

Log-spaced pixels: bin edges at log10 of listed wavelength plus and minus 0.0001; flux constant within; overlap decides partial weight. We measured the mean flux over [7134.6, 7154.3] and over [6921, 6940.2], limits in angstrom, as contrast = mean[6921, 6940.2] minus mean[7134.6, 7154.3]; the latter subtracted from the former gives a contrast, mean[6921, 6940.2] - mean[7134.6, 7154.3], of -0.17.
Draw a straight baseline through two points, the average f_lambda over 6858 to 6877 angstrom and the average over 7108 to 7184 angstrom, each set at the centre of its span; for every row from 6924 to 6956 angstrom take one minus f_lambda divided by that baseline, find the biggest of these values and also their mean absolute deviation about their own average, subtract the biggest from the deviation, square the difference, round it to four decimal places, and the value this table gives 0.0003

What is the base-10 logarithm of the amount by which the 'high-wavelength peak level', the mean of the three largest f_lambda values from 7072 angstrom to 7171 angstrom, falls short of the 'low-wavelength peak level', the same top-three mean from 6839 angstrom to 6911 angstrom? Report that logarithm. -1.4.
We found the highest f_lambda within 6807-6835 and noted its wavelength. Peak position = 6830.76 angstrom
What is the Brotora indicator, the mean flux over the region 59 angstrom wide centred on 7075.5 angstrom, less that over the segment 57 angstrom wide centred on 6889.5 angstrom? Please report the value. -0.22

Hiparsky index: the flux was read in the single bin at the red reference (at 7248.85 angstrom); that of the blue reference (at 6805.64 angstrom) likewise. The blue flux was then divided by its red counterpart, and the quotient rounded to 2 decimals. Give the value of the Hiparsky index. 1.10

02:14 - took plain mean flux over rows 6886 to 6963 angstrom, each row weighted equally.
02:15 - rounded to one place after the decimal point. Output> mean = 10.7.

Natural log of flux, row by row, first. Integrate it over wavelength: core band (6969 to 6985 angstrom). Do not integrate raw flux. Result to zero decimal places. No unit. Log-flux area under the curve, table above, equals 37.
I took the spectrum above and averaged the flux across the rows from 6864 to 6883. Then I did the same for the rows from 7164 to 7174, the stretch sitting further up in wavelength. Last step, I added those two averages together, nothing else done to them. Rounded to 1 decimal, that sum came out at 21.0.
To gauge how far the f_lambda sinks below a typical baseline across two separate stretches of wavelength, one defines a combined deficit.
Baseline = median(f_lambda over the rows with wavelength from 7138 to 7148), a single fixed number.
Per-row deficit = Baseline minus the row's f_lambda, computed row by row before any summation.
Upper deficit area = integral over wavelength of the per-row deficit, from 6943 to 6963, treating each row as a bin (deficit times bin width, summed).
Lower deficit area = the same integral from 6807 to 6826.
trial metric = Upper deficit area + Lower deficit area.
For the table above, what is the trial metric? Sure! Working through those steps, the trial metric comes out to 20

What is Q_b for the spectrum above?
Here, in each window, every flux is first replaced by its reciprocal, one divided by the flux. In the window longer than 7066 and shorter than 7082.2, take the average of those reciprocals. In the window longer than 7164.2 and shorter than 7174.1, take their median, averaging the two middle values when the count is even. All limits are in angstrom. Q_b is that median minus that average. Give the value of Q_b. -0.0107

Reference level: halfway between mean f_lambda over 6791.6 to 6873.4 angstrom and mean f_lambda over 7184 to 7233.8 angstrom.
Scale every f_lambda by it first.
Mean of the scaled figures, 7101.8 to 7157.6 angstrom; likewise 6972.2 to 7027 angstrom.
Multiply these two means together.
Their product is 0.97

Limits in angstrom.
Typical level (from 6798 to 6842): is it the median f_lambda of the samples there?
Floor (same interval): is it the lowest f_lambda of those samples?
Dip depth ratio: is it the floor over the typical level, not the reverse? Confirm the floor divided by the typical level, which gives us 0.786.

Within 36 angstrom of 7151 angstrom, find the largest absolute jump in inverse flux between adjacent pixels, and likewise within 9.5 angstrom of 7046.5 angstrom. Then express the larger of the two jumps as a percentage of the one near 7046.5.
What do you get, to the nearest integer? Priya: 343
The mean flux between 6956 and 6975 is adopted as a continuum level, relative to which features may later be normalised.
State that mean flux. 10.2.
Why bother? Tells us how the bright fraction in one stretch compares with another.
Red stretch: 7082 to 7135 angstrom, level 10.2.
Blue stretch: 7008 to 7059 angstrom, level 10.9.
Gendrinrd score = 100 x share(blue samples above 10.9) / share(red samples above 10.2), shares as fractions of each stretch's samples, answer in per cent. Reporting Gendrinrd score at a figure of 50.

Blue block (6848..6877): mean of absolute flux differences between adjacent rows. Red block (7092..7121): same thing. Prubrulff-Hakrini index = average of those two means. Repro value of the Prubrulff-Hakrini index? 1.04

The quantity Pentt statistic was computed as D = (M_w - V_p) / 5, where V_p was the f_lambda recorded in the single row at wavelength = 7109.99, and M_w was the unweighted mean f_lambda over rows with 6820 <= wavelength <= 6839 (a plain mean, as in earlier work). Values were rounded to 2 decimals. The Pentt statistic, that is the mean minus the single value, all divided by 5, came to -0.01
